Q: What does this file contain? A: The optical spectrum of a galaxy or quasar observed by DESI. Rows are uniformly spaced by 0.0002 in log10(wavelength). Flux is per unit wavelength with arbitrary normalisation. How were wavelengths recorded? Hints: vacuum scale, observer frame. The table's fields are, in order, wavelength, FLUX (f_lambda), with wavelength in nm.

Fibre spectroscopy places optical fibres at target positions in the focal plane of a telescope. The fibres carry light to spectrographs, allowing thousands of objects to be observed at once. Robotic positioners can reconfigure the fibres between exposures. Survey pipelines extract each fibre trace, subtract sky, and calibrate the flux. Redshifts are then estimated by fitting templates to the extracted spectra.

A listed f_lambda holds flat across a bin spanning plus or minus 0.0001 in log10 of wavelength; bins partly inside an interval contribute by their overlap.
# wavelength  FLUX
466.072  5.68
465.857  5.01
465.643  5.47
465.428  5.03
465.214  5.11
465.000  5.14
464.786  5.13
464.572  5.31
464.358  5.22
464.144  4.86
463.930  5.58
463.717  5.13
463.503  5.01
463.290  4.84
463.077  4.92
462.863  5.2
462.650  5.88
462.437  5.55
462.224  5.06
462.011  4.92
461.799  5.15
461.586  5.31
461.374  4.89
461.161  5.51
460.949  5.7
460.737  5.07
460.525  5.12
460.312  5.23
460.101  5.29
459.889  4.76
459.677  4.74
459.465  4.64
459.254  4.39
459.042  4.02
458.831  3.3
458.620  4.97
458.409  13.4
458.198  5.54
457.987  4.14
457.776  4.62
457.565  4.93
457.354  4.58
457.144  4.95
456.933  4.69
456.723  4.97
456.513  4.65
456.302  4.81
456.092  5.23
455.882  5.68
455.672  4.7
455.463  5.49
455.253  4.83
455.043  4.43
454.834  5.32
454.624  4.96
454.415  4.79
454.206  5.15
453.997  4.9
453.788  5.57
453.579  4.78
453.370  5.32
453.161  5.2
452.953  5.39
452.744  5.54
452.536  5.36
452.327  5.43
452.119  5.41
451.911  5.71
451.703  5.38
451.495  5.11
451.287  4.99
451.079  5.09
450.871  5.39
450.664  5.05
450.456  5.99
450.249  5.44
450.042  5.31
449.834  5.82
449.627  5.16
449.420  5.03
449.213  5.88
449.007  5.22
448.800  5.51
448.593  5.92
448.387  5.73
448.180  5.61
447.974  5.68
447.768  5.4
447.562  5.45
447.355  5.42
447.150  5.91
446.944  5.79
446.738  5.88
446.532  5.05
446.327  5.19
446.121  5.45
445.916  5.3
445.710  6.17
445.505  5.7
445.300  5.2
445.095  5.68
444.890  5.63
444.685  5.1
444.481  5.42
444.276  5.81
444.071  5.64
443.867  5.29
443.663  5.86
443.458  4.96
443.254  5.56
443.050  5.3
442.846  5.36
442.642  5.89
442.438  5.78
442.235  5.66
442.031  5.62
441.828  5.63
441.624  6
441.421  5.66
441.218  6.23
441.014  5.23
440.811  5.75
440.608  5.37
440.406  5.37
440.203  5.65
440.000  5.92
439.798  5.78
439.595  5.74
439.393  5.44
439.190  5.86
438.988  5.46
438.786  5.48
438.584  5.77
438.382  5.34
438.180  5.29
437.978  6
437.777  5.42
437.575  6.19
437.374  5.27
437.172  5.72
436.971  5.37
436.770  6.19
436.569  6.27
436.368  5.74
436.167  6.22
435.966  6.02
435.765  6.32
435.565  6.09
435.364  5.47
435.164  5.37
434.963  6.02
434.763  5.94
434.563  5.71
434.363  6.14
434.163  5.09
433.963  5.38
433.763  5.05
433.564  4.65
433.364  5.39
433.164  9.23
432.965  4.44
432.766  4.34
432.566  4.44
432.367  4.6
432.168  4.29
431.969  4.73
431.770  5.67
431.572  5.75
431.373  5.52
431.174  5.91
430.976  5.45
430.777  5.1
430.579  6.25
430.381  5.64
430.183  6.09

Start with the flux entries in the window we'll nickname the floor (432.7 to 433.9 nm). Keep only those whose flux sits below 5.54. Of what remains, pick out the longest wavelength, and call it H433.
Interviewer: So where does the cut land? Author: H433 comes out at 433.763 nm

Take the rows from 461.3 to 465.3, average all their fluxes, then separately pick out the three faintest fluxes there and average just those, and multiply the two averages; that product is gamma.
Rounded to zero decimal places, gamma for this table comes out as 25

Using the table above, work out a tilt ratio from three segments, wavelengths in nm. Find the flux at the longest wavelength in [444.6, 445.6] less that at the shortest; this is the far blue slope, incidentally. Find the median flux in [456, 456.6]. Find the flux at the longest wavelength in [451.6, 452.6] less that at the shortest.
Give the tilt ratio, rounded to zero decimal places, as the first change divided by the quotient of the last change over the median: -144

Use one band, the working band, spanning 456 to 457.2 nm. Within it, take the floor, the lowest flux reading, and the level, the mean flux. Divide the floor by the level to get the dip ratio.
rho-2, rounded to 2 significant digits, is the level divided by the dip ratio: 5.1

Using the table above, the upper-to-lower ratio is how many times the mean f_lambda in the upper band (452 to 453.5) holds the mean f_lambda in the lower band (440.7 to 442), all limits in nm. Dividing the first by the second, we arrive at 0.94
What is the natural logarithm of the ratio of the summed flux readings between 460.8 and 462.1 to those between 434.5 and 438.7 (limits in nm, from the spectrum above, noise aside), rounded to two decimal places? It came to -1.35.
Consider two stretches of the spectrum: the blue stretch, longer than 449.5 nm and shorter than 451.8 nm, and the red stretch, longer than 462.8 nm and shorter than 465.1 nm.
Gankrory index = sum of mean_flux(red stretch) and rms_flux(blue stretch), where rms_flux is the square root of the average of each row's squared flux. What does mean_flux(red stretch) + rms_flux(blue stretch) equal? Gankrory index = 10.47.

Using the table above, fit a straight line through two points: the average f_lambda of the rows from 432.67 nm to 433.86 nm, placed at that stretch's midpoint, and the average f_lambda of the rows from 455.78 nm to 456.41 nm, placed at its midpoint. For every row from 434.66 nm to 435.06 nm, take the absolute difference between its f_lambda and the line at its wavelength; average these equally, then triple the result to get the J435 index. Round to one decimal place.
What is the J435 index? 1.4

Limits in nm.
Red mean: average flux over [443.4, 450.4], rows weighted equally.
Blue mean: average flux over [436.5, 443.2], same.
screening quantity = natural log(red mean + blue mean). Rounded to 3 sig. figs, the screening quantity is 2.41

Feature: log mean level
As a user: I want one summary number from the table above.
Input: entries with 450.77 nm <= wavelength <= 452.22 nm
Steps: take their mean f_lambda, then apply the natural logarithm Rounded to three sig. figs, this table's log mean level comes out 1.67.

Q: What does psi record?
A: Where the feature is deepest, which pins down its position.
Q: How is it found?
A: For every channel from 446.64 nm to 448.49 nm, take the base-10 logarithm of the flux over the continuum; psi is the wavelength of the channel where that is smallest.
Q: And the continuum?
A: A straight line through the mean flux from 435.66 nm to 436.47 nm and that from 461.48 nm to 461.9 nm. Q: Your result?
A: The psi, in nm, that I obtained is 447.768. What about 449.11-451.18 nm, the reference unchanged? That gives 449.420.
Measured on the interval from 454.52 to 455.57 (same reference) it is 455.043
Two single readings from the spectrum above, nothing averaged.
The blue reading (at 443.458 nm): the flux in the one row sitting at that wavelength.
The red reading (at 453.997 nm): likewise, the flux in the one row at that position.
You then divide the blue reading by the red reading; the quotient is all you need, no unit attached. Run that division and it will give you 1.01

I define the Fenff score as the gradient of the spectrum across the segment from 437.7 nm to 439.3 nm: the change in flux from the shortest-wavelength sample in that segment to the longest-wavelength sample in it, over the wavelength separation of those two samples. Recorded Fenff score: 0.3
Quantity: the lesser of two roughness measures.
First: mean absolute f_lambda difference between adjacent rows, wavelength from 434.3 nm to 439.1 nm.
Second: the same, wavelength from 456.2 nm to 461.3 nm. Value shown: 0.405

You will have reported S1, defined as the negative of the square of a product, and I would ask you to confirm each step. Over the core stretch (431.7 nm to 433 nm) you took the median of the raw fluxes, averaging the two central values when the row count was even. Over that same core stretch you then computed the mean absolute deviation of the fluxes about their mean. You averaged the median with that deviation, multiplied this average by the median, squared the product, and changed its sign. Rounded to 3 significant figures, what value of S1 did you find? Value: -112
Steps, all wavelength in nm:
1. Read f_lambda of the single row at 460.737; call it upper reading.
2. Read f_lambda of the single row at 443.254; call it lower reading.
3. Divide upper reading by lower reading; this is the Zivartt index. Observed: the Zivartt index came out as 0.91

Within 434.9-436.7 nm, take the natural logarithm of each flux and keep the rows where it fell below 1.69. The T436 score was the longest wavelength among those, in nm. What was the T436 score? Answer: 435.164 nm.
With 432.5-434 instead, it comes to 433.963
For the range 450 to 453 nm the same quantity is 452.953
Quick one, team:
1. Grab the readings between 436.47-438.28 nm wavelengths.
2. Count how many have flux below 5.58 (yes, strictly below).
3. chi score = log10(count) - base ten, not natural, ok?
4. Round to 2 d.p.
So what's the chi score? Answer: 0.60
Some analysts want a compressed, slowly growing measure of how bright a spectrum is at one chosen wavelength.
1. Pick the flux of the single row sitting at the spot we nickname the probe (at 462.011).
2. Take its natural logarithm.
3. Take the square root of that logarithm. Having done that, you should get 1.26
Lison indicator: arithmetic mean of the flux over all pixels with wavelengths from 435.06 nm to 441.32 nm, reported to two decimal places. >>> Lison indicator 5.72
